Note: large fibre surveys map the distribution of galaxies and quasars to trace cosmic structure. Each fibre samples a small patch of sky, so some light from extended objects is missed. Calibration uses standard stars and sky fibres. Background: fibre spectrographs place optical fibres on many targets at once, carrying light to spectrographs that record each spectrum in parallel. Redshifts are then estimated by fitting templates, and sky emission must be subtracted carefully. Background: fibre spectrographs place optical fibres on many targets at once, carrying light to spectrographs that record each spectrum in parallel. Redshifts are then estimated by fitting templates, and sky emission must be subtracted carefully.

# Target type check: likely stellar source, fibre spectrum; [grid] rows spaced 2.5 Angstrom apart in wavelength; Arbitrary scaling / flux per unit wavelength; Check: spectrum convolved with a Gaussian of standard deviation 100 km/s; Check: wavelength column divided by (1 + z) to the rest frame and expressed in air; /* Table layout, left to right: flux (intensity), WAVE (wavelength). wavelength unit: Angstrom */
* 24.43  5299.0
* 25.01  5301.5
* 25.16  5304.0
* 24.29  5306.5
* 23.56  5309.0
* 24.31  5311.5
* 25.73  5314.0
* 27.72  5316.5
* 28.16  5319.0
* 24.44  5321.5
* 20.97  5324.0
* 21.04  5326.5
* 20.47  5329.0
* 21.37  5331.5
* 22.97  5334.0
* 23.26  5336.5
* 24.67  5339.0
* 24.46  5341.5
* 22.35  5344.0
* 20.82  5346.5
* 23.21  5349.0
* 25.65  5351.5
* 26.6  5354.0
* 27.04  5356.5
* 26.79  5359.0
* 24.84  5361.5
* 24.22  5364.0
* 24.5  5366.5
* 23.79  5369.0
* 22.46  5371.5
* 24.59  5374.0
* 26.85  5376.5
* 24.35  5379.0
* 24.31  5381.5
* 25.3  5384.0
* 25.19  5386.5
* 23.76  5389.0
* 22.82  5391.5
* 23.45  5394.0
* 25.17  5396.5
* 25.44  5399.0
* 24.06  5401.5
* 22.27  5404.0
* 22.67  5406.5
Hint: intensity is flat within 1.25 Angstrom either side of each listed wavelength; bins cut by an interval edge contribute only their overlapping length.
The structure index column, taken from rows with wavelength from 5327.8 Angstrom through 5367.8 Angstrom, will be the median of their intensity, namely 24.3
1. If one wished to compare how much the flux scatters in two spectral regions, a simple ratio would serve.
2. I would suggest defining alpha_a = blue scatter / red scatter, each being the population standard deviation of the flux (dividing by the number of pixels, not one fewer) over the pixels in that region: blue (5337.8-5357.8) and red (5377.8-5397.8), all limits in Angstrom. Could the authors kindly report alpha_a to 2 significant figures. 2.4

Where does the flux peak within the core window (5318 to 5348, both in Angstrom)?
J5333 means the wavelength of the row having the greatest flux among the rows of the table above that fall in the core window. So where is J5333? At 5319.0 Angstrom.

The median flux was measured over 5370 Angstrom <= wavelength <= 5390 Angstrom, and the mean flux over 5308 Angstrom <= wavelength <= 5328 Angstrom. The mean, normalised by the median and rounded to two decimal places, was 1.00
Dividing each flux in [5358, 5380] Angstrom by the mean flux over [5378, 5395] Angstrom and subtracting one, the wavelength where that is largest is 5376.5 Angstrom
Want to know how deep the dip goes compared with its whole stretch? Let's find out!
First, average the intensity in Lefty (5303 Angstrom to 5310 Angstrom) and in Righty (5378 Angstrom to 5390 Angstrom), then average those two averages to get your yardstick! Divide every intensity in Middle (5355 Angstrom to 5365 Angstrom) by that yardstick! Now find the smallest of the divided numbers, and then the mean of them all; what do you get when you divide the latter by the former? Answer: 1.06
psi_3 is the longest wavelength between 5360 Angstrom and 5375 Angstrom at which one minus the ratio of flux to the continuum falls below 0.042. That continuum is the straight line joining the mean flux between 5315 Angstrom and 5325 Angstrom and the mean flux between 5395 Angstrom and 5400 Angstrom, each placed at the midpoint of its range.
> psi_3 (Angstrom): 5374.0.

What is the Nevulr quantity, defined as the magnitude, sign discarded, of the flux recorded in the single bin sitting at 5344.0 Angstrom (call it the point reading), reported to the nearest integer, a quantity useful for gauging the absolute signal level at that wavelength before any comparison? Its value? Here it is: 22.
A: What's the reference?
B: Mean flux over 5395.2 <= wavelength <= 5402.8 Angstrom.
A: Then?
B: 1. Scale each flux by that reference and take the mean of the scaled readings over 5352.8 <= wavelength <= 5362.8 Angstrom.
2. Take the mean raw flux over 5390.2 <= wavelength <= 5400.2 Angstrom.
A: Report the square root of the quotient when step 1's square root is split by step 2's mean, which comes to 0.206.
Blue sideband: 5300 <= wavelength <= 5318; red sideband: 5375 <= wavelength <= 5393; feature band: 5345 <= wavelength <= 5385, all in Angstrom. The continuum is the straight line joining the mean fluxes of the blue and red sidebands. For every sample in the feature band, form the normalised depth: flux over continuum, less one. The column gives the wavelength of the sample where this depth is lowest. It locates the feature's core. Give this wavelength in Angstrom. 5346.5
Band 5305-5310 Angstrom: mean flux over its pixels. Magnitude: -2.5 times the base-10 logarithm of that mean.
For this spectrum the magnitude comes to -3.45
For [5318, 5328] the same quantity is -3.43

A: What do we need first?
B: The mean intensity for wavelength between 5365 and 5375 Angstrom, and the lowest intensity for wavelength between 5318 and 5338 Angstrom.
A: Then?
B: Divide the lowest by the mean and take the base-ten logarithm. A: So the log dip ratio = -0.07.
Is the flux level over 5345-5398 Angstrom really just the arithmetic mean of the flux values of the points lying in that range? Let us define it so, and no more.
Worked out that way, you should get 24.6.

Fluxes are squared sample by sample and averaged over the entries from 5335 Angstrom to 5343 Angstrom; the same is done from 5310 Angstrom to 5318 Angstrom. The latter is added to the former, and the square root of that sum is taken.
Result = 35.4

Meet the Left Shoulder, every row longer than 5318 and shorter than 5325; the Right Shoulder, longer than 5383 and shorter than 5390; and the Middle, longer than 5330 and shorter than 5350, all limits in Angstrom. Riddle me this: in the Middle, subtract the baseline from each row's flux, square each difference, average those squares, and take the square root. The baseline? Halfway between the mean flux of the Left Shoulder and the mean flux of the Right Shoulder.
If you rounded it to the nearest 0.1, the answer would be 2.2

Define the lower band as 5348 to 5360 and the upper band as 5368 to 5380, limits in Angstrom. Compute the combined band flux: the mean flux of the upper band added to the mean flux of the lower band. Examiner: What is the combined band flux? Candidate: 50.3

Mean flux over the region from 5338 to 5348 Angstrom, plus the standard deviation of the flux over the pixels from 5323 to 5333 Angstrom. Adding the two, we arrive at 23.4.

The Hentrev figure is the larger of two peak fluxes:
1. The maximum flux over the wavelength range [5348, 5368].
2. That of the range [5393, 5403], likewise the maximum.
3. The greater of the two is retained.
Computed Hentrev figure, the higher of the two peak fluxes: 27.0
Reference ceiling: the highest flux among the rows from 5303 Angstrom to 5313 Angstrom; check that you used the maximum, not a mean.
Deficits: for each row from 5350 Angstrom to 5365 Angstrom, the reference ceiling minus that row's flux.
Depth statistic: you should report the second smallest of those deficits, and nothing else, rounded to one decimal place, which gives -1.6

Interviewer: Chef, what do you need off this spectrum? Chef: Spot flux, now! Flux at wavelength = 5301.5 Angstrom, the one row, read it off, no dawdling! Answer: 25.01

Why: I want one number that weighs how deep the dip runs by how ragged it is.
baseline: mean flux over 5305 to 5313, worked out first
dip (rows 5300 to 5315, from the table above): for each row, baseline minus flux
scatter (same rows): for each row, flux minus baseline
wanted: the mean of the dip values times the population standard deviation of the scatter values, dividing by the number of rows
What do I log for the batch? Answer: -0.4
